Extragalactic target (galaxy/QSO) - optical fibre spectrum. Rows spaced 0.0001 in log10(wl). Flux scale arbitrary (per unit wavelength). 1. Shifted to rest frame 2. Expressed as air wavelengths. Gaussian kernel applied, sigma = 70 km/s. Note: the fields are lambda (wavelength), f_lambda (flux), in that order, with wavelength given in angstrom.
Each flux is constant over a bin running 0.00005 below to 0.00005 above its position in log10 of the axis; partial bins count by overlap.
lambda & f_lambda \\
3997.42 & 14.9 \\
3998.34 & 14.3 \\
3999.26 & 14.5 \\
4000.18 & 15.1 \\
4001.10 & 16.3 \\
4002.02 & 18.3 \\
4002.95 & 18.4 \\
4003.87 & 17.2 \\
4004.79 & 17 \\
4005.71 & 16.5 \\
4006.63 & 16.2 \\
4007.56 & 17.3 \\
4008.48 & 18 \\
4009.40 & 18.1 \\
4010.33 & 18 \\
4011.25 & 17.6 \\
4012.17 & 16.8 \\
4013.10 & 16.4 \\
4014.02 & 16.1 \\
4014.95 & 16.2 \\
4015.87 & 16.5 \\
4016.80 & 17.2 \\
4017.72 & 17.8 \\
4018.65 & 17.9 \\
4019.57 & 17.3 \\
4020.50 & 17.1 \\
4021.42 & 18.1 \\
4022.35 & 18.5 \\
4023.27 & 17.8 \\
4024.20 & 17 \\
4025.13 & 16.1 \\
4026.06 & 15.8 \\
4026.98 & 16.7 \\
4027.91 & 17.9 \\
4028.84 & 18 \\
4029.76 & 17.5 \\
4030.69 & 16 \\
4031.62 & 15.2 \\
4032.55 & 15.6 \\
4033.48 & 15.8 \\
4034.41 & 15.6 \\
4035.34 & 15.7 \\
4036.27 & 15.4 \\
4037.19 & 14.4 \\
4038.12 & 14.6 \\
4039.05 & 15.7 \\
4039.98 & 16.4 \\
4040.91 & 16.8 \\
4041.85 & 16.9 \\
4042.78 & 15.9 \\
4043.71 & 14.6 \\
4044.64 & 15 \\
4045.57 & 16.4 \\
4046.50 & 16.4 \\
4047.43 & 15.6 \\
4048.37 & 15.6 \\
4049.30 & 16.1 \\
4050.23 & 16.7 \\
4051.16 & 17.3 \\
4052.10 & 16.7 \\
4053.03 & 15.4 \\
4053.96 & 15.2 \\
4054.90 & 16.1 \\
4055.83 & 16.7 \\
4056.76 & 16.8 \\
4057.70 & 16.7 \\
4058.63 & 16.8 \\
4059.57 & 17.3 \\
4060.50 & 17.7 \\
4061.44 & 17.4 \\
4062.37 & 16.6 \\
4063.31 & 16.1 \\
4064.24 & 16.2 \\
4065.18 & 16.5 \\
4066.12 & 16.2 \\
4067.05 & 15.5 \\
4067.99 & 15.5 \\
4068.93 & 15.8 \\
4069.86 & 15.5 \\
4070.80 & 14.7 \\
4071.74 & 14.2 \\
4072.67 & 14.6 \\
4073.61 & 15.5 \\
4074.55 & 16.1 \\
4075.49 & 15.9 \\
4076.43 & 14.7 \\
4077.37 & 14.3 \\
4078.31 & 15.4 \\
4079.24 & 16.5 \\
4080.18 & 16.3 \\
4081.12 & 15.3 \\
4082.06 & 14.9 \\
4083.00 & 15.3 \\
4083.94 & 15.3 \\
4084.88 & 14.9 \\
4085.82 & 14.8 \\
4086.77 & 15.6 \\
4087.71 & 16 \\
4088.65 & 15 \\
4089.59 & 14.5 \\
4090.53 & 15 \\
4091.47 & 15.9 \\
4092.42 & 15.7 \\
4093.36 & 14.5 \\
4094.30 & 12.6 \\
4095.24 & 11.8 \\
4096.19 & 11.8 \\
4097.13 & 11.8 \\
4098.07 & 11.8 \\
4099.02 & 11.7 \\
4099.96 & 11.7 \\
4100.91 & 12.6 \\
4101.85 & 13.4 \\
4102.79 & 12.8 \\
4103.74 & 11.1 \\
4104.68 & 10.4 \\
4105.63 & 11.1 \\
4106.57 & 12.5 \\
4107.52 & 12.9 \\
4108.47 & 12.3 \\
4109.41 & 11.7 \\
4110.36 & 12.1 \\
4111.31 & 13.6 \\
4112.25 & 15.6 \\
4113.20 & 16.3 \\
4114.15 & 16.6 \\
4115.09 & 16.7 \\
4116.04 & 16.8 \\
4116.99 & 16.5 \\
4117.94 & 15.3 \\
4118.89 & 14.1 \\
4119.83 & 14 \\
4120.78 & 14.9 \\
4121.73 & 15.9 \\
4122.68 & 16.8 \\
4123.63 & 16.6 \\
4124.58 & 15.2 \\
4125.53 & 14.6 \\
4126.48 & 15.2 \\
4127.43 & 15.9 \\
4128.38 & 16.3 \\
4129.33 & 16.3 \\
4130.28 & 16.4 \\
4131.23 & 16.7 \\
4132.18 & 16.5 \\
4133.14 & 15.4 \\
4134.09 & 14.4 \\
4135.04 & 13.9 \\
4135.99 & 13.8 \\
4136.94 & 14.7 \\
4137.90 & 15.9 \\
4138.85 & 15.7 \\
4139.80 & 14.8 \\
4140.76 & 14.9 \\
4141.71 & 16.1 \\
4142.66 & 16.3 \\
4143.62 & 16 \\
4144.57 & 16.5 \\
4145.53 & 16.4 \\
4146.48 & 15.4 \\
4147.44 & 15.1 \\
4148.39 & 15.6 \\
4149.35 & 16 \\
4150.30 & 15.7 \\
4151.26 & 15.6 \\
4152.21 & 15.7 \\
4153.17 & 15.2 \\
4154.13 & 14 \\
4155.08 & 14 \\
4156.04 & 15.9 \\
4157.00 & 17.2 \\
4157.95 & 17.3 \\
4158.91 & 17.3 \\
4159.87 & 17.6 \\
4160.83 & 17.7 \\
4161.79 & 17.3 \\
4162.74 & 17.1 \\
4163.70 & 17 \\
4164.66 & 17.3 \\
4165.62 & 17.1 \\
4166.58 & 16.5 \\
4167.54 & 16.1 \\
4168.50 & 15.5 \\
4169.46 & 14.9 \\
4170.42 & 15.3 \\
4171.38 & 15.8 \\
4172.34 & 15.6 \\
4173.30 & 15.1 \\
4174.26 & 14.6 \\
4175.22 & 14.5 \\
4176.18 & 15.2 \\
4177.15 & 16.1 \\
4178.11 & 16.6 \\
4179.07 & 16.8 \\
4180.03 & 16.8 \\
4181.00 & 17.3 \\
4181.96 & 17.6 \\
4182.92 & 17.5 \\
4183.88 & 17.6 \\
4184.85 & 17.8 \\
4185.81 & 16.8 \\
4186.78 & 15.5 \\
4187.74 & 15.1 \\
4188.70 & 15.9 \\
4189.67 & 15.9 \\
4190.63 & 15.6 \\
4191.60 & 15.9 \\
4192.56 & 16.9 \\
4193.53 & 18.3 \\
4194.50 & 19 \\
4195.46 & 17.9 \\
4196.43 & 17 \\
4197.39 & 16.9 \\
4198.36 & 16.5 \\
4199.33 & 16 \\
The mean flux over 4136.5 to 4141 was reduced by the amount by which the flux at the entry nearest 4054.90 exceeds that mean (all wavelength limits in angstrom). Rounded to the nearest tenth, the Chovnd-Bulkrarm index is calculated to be 14.3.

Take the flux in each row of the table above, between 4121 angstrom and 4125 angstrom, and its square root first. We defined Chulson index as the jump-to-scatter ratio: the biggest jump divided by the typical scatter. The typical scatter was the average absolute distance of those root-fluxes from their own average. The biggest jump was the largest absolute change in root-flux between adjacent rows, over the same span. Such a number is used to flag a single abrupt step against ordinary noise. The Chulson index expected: 2.4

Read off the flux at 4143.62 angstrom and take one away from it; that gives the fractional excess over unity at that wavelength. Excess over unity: 15.0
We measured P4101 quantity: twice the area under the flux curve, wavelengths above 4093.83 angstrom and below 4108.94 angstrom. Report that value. 363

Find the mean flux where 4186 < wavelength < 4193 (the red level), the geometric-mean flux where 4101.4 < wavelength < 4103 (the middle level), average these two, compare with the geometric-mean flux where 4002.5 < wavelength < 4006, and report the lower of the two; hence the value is 14.5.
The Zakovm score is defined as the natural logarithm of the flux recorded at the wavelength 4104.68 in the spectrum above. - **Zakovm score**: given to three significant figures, 2.34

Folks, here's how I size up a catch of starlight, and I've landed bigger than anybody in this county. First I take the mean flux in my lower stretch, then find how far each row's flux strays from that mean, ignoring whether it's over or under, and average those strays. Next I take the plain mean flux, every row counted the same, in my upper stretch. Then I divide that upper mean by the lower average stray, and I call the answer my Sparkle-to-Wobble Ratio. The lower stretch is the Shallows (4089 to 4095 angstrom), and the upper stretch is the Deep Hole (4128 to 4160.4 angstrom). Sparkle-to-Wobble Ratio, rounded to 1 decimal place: 18.9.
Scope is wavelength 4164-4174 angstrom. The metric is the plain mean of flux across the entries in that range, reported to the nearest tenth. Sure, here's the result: 15.9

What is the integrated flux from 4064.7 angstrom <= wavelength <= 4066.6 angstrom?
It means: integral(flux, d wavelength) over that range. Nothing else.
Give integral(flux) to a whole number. 31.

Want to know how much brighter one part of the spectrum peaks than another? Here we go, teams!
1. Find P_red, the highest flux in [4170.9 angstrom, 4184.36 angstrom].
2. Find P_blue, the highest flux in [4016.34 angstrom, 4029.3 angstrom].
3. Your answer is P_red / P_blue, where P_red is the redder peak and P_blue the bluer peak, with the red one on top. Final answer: 0.95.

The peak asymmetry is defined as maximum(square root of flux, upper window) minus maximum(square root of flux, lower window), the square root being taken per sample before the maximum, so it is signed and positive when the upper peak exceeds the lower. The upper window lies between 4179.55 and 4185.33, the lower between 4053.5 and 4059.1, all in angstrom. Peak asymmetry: 0.120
